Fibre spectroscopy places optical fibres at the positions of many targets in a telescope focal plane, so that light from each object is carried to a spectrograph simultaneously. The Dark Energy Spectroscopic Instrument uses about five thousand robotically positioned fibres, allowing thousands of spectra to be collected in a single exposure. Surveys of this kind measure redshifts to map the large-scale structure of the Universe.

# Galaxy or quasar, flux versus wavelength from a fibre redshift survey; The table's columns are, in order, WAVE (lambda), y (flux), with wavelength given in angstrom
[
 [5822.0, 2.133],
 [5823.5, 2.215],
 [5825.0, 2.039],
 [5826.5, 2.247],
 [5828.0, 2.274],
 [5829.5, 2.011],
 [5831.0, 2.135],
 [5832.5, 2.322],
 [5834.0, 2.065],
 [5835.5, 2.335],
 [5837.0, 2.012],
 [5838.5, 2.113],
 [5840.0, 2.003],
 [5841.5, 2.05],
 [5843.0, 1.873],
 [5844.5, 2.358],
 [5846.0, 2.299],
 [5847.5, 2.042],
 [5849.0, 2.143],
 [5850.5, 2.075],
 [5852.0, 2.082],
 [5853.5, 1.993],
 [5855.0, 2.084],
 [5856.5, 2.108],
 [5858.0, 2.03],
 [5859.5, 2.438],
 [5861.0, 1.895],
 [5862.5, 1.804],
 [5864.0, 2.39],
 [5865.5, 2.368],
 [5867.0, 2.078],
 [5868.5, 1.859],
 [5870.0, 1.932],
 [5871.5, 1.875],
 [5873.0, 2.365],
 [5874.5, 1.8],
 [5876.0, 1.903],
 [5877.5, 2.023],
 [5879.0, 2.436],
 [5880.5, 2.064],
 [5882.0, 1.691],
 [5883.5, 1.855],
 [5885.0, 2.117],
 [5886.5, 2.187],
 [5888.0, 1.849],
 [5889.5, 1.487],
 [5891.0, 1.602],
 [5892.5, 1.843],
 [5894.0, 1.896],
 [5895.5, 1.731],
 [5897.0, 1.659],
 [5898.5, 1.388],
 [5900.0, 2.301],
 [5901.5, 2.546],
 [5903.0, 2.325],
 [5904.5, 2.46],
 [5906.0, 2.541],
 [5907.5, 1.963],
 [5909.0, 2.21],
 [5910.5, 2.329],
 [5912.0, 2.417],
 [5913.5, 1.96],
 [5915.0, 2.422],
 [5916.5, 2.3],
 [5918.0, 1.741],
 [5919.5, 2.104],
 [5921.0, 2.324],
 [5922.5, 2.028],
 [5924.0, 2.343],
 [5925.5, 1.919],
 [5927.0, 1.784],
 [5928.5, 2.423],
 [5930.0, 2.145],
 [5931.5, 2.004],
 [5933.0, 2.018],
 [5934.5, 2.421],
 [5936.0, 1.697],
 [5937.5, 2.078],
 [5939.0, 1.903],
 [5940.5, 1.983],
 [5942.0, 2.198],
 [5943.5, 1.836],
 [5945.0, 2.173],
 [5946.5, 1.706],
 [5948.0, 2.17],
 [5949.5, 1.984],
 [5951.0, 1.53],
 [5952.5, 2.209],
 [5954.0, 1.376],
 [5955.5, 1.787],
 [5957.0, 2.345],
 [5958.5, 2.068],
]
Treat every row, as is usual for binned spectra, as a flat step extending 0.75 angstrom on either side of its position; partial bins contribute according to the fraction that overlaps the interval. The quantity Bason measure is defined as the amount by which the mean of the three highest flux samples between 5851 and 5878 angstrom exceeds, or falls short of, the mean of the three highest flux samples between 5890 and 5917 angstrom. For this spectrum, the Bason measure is -0.12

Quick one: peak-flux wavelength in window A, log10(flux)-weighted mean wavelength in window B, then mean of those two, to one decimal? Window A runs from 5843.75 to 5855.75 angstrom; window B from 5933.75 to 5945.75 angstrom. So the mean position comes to 5892.1 angstrom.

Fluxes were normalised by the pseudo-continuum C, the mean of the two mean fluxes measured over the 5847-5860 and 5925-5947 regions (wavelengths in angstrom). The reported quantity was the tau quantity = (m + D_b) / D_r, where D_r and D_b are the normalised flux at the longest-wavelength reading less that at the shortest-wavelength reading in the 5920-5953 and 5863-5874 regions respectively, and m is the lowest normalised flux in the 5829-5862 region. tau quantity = -16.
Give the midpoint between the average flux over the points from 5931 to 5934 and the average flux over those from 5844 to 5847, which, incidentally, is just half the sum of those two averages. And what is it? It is 2.17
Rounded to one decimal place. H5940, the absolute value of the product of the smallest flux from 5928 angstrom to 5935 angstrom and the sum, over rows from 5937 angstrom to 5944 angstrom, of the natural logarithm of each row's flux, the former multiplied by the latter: 6.9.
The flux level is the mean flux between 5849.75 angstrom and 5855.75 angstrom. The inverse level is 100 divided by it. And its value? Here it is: 49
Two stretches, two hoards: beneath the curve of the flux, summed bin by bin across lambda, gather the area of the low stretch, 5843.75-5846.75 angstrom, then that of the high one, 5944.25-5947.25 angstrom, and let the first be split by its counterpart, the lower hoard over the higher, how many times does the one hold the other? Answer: 1.2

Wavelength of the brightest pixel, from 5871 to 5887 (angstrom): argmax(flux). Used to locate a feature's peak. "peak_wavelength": 5879.0 angstrom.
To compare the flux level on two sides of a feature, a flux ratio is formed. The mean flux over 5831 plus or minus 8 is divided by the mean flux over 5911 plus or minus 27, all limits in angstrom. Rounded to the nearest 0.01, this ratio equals 1.04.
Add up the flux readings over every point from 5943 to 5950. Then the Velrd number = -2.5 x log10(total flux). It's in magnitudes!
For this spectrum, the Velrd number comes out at -2.49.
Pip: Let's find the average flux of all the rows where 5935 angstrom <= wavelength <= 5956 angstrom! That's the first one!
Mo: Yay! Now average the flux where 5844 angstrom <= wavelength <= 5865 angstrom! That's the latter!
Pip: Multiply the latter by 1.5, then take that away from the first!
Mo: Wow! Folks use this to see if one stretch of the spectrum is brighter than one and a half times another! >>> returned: -1.28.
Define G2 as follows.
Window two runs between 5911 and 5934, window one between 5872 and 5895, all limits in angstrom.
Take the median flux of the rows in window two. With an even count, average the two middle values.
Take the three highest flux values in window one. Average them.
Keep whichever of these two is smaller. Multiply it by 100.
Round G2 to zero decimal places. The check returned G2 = 210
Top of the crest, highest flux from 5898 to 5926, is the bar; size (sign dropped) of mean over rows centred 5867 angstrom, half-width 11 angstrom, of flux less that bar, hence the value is 0.49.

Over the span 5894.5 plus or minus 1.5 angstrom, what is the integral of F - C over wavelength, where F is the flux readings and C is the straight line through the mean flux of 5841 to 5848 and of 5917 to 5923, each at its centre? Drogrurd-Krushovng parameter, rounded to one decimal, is -0.8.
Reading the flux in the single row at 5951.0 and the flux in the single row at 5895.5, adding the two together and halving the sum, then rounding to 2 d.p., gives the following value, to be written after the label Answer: 1.63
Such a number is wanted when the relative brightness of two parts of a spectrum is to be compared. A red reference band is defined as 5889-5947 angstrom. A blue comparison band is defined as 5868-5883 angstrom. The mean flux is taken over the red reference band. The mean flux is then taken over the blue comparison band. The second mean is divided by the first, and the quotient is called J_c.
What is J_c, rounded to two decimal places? 0.97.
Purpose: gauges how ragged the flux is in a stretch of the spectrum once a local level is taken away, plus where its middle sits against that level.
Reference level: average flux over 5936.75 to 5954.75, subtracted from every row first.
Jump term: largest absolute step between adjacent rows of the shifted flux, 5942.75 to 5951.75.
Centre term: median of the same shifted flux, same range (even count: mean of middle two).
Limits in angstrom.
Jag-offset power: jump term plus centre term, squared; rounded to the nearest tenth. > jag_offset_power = 0.2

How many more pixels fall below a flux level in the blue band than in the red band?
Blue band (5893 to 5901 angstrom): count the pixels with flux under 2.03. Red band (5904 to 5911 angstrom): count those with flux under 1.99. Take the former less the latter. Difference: 3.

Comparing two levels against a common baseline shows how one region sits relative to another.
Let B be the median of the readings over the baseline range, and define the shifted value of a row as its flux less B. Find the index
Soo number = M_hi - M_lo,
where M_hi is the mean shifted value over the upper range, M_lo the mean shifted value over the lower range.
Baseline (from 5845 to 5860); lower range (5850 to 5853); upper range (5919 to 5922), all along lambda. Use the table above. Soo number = 0.1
